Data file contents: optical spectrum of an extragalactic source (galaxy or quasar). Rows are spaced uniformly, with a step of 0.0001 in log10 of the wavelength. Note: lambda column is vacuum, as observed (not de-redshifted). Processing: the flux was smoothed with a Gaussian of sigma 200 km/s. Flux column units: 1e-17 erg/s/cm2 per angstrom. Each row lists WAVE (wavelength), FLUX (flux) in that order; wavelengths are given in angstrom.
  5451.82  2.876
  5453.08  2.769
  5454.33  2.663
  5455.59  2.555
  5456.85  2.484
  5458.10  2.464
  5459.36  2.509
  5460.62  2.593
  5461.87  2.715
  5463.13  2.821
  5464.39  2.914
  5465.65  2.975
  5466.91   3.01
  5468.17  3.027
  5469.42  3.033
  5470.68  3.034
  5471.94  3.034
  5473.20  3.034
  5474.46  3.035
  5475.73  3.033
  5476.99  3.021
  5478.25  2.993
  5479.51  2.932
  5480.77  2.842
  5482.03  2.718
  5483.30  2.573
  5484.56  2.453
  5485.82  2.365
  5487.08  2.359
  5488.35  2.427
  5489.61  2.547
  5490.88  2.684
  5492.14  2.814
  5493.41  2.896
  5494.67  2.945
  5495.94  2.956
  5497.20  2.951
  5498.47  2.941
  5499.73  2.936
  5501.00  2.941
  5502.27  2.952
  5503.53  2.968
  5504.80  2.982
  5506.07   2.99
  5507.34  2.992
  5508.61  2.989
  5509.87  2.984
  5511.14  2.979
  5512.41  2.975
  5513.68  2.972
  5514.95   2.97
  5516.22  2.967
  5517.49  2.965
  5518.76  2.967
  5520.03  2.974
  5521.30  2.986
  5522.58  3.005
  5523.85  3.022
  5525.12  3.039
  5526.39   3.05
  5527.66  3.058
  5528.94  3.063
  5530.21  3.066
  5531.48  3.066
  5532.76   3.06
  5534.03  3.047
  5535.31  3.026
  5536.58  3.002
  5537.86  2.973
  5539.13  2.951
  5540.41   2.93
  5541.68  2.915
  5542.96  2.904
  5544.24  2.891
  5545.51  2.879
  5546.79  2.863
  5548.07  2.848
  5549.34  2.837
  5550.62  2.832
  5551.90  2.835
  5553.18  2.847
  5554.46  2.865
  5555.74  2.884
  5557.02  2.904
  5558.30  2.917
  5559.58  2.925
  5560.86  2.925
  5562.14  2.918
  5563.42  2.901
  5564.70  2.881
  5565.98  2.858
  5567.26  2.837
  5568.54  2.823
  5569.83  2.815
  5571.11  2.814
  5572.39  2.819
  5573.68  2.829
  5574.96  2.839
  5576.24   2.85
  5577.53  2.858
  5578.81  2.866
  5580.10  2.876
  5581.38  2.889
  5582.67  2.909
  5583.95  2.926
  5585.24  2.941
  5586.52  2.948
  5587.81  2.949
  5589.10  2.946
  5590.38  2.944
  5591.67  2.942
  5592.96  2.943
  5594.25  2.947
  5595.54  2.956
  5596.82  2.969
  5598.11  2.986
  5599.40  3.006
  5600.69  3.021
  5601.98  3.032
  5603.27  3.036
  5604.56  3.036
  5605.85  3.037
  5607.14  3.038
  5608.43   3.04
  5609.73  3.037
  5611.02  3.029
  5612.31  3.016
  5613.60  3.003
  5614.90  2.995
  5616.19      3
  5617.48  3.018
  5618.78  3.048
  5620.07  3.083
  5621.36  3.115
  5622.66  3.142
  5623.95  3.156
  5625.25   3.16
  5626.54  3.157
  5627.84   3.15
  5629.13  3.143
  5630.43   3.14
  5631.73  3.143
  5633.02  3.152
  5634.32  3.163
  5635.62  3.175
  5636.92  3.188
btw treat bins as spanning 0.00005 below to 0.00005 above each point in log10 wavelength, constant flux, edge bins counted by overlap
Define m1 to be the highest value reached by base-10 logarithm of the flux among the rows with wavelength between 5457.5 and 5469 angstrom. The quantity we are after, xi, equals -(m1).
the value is -0.481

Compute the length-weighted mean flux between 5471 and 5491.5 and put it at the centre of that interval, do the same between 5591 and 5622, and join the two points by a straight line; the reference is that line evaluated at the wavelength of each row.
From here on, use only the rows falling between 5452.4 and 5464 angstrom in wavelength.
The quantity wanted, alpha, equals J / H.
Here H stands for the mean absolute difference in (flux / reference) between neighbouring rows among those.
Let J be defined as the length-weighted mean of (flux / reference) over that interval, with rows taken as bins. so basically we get 32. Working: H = 0.031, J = 0.97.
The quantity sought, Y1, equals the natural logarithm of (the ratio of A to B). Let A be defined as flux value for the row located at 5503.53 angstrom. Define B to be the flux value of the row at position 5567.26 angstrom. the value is 0.05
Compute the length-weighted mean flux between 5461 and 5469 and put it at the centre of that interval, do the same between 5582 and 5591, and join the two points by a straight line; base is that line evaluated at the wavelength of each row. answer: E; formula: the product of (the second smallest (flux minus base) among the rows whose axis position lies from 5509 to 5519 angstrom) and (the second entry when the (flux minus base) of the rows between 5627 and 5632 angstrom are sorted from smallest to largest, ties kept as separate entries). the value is 0.009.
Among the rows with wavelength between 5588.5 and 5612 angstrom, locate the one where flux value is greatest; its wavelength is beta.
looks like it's 5608.43 angstrom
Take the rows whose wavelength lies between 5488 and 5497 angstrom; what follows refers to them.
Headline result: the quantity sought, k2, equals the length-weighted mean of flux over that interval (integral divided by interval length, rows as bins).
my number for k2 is 2.77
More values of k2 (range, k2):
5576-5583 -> 2.87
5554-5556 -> 2.87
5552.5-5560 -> 2.89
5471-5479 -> 3.02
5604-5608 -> 3.04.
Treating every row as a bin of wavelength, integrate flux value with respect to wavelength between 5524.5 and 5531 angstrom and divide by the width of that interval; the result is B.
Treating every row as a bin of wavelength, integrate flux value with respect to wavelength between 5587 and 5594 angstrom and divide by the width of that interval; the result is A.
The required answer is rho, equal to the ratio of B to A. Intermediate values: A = 2.94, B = 3.06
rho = 1.04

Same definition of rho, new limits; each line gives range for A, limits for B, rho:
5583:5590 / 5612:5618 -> 1.02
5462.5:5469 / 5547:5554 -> 0.96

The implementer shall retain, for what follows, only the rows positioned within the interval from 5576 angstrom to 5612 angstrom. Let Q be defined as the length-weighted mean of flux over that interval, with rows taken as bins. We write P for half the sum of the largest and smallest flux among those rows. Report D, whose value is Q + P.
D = 5.91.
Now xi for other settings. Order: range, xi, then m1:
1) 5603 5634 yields -0.500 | 0.500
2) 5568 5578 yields -0.456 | 0.456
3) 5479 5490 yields -0.467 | 0.467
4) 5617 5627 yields -0.500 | 0.500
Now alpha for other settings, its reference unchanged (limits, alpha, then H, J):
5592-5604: 333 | 0.003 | 1.00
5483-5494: 28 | 0.034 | 0.93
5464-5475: 205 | 0.005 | 1.10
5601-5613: 607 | 0.002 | 1.01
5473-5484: 48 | 0.022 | 1.05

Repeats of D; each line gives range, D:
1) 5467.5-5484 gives 5.75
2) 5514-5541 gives 6.01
